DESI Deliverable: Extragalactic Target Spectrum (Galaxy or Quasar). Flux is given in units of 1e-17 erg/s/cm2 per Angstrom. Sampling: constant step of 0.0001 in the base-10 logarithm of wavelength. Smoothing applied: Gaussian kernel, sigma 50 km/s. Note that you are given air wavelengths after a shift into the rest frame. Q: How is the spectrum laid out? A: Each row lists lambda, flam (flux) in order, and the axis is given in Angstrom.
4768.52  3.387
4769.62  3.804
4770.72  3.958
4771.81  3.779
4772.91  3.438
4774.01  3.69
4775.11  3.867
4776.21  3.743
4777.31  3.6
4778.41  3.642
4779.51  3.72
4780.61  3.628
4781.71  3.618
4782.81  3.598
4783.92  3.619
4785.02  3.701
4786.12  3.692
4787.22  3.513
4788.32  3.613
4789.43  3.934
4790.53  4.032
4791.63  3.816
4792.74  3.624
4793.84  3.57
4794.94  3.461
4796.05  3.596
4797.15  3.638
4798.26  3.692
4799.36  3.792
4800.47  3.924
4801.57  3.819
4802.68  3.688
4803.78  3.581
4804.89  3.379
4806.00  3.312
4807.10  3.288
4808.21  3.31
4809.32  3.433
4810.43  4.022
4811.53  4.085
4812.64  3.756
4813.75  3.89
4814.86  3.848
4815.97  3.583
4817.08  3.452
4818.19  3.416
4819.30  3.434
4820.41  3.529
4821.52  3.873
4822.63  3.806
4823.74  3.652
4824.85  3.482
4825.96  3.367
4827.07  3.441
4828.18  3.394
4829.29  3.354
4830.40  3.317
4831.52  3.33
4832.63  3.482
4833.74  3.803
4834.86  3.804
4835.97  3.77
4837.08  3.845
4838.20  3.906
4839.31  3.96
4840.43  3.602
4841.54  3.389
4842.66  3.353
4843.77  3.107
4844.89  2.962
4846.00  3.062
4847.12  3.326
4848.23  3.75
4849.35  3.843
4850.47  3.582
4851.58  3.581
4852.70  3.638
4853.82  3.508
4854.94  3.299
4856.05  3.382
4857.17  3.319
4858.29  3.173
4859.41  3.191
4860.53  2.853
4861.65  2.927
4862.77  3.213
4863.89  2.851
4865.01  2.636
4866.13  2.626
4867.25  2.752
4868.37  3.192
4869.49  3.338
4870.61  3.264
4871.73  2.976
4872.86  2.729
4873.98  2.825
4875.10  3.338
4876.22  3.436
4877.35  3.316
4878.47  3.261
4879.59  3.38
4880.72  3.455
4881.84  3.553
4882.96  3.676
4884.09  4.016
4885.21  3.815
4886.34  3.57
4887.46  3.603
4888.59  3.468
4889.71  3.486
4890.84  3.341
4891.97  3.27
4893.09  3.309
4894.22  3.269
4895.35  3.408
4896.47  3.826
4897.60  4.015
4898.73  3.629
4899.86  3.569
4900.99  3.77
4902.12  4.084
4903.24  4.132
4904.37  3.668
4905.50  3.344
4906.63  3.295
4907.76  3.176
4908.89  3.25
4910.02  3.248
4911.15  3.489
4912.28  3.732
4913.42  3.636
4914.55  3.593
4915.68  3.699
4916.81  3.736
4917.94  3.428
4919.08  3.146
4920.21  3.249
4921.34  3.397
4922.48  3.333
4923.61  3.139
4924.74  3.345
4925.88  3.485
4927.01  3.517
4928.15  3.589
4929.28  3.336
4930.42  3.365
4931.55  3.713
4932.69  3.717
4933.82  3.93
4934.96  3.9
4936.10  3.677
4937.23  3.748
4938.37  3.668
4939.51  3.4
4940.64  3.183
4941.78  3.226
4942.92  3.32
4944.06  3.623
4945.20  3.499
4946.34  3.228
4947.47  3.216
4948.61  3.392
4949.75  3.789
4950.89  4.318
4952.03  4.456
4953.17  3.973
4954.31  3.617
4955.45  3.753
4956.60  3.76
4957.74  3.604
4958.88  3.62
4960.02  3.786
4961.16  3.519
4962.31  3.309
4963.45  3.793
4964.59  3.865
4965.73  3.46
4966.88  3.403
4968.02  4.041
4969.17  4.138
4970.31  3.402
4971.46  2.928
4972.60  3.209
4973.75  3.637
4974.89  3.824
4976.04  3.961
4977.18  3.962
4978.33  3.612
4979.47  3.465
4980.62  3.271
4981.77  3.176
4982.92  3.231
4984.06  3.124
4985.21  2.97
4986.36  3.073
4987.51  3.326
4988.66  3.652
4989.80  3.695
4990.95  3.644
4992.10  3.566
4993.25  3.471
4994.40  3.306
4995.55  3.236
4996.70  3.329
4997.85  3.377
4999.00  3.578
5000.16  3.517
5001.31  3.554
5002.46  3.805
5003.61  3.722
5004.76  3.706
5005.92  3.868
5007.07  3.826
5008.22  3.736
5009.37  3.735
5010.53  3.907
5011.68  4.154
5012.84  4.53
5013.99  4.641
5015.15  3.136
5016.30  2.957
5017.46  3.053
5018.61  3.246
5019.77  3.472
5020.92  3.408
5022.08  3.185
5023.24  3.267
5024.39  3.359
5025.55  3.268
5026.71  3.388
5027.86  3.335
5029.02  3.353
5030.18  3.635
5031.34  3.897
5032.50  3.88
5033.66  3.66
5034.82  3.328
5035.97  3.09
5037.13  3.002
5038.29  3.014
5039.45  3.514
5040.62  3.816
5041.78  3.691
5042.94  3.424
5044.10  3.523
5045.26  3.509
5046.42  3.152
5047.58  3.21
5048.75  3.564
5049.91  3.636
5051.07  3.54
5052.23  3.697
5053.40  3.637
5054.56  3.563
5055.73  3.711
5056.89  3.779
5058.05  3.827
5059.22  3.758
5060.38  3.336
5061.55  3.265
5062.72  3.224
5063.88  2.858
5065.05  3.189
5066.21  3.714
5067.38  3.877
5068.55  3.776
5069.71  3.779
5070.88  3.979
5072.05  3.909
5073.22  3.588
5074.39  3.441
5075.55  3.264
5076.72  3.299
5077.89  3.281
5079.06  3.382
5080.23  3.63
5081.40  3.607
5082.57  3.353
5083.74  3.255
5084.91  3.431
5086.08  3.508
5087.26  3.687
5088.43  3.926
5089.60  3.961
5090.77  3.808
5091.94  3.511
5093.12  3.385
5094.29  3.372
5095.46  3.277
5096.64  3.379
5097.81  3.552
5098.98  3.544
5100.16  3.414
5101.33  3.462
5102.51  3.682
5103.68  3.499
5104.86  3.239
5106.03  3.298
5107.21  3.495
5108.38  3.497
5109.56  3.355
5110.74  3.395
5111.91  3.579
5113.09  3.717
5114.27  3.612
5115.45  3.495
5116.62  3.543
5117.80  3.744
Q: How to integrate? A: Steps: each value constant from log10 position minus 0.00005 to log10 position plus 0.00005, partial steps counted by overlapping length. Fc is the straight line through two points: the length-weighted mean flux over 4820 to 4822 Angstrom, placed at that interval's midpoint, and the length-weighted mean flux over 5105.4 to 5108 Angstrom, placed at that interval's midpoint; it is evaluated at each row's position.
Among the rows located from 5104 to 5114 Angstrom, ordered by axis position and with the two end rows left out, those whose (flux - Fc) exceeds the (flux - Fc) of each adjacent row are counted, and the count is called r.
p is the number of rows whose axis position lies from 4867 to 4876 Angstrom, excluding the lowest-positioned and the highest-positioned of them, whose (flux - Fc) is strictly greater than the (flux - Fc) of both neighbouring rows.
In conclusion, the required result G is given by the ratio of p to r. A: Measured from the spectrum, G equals 1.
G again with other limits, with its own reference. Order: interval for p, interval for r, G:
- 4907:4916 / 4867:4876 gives 2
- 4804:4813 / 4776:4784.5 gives 1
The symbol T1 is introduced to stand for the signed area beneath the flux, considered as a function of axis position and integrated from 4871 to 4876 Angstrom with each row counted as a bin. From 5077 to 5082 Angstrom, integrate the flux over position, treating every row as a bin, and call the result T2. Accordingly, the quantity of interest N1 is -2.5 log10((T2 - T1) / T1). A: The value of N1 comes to 2.1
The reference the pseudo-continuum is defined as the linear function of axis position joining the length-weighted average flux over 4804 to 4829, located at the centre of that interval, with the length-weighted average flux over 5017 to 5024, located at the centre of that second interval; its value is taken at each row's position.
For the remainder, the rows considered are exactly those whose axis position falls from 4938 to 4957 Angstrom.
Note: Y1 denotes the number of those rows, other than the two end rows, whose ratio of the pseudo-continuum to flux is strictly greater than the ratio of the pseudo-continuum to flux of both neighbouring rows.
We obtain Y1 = 3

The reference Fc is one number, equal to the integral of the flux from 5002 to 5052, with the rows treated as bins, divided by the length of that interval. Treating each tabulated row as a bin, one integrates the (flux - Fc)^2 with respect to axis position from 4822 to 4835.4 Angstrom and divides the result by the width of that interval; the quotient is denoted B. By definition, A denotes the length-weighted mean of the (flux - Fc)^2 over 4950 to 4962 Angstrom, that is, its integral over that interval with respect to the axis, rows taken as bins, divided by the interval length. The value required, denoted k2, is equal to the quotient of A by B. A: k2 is 5.0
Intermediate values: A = 0.175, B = 0.035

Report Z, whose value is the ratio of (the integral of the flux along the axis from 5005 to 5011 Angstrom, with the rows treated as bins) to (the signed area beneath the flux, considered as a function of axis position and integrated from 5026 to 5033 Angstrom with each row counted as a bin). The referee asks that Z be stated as 0.9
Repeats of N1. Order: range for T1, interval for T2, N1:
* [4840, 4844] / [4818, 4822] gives 3.1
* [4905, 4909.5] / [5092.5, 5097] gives 4.0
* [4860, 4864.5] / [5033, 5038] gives 1.6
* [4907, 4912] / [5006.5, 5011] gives 3.8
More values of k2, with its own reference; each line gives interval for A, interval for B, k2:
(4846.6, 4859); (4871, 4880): 0.2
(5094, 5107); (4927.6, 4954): 0.2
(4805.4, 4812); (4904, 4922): 2.3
